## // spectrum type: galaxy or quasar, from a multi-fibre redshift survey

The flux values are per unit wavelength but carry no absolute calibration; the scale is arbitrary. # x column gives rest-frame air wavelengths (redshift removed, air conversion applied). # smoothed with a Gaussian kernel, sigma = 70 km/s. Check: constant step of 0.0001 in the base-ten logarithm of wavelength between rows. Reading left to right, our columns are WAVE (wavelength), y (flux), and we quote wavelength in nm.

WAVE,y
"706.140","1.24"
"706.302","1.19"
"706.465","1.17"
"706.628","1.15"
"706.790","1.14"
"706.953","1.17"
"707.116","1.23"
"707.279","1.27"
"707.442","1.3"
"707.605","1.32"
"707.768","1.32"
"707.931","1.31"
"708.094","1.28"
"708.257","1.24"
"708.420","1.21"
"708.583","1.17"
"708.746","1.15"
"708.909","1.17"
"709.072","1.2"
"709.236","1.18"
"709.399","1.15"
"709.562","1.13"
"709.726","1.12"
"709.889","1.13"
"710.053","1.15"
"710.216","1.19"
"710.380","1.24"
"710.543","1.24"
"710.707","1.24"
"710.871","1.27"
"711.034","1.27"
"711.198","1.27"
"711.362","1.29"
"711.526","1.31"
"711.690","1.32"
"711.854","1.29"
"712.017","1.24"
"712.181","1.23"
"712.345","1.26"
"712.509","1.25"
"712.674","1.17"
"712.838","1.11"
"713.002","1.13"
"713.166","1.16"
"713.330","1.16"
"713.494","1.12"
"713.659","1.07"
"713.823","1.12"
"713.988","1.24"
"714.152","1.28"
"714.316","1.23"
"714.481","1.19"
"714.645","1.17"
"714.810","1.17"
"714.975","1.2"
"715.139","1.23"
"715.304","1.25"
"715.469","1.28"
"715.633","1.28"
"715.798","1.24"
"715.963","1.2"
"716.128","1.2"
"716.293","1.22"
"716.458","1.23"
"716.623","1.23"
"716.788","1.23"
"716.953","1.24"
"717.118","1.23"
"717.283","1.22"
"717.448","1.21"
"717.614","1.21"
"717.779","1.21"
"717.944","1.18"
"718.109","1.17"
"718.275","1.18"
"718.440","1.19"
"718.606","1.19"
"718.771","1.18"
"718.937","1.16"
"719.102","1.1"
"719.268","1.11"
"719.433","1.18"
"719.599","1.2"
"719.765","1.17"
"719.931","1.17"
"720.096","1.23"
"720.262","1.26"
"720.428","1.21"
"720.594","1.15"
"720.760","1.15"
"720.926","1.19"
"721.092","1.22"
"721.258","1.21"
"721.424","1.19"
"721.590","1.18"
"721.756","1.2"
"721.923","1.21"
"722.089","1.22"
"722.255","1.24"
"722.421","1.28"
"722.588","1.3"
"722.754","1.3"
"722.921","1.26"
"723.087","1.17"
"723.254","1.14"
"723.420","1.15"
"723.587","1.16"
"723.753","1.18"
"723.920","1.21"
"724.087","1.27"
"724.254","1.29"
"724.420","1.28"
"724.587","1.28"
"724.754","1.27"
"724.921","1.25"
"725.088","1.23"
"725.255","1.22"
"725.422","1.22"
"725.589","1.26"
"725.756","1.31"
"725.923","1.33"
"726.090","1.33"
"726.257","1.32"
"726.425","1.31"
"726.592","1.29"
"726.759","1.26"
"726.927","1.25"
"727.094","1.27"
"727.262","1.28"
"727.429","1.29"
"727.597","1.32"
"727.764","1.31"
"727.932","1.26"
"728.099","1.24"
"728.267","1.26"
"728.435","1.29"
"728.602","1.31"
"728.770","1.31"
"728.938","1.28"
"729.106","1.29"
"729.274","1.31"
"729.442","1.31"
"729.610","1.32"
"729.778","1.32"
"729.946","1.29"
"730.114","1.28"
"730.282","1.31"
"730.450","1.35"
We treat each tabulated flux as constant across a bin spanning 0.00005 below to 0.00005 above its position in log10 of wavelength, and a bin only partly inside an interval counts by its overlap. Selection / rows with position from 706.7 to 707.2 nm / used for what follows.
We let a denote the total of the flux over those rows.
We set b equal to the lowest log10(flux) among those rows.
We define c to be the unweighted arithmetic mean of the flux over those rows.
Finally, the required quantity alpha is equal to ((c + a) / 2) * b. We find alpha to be 0.13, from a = 4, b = 0.06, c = 1.18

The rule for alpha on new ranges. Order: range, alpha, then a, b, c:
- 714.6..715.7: 0.33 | 9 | 0.07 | 1.23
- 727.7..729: 0.54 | 10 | 0.09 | 1.28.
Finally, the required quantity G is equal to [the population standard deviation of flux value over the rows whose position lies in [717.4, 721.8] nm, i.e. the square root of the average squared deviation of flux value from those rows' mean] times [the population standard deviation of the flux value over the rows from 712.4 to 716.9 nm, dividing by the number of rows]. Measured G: 0.0018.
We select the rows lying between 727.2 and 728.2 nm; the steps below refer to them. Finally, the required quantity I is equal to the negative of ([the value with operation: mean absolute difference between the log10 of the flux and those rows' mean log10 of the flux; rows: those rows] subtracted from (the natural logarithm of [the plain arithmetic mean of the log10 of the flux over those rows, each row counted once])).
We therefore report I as 2.23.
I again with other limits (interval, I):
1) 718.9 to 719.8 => 2.80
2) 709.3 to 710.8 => 2.67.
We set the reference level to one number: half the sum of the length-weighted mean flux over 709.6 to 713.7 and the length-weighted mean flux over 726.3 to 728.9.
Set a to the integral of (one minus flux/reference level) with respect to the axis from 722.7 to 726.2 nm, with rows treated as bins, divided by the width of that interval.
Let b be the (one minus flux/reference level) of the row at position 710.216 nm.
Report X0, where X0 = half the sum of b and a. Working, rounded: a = 0.002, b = 0.05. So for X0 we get 0.024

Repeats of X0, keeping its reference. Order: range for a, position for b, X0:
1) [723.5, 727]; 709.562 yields 0.040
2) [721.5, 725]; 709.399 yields 0.045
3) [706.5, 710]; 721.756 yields 0.035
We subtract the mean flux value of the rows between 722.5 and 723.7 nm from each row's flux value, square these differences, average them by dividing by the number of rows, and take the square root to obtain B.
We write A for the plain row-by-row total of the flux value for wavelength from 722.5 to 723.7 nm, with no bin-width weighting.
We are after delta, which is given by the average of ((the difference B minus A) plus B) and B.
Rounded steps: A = 8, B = 0.07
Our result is -4.1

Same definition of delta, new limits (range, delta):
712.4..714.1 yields -5.7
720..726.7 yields -24.7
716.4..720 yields -13.0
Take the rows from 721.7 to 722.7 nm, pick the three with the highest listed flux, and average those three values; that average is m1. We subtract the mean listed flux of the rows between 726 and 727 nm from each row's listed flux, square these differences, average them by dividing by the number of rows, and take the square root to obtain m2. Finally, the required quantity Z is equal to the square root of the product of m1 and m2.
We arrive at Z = 0.19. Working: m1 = 1.27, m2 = 0.030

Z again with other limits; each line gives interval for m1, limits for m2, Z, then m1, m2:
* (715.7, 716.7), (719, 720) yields 0.21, 1.23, 0.037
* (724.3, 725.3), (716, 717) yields 0.13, 1.28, 0.013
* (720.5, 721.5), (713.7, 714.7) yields 0.25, 1.21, 0.052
